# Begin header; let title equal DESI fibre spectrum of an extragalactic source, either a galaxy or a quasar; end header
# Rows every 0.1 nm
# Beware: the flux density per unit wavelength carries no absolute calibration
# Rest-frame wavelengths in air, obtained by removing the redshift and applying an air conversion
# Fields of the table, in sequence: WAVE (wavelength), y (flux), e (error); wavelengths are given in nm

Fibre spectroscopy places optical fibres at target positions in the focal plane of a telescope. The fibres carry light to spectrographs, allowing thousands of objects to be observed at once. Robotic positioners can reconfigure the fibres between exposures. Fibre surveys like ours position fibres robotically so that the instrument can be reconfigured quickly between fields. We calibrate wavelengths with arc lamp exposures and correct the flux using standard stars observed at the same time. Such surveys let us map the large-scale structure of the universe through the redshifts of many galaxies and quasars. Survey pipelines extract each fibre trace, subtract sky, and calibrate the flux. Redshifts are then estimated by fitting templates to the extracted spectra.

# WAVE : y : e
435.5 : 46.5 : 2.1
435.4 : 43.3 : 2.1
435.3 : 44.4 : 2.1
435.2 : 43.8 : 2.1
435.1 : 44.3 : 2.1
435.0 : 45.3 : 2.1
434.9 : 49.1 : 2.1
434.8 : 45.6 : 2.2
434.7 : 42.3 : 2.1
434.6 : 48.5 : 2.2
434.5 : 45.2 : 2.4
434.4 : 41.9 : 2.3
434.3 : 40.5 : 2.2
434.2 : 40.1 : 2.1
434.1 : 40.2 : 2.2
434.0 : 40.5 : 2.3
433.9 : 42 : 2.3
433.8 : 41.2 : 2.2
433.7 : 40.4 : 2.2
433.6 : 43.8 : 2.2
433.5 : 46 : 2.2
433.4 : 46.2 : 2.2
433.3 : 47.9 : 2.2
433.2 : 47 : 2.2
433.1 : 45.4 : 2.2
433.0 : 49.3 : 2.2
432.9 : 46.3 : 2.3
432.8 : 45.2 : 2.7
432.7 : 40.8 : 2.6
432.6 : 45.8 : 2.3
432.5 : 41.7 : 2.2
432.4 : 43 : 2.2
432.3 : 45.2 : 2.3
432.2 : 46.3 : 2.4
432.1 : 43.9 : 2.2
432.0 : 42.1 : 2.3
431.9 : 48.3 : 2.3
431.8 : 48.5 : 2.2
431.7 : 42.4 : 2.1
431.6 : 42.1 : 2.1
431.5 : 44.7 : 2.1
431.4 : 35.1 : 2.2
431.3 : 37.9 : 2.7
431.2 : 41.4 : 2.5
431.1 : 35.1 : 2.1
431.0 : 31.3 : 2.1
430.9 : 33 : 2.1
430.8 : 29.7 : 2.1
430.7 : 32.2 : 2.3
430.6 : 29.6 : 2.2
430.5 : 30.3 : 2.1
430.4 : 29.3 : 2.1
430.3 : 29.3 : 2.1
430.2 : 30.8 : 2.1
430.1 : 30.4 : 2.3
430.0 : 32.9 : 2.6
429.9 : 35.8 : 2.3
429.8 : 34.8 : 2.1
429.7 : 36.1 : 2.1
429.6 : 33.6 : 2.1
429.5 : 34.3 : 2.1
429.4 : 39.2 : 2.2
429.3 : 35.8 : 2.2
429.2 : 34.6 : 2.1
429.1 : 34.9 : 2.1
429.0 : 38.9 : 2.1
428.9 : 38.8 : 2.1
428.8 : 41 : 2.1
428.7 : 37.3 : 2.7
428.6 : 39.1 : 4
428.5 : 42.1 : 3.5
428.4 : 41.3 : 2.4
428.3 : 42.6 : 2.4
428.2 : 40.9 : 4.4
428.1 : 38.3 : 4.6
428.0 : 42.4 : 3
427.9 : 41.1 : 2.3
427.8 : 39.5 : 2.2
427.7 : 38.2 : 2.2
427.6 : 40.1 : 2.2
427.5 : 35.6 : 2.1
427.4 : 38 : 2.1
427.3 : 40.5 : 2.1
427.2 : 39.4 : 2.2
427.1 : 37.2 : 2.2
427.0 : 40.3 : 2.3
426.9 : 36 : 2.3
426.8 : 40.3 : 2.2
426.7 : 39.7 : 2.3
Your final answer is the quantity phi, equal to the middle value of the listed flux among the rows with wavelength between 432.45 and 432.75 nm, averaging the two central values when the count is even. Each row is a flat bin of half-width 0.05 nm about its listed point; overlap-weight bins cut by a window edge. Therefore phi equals 41.7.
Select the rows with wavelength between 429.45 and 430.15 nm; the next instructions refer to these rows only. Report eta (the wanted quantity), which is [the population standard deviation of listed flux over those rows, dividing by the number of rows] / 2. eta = 0.90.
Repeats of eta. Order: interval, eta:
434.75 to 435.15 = 0.91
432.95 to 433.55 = 0.65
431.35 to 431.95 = 2.27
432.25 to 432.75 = 0.97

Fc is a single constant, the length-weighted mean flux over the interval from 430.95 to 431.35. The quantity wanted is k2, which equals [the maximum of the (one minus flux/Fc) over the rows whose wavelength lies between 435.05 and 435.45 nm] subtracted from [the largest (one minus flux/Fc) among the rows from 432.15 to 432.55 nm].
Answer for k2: 0.04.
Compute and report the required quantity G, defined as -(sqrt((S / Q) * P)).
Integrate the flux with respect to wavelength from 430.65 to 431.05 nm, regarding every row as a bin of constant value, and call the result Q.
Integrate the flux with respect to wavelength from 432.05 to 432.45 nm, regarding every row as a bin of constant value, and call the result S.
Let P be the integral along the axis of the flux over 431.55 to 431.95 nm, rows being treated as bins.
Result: -5.1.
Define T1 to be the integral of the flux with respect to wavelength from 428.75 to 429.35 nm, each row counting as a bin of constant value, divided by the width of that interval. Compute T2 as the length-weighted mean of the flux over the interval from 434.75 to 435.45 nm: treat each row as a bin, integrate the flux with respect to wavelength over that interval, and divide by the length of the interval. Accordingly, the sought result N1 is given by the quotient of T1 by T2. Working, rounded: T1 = 37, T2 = 45.1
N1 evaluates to 0.83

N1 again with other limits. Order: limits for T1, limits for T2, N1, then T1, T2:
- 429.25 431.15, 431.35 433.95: 0.74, 33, 44.3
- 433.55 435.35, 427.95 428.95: 1.07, 43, 40.4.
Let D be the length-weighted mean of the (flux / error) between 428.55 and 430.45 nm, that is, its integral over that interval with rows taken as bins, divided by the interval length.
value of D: 15.7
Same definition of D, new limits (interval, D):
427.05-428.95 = 15.8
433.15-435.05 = 19.9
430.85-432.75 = 18.4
